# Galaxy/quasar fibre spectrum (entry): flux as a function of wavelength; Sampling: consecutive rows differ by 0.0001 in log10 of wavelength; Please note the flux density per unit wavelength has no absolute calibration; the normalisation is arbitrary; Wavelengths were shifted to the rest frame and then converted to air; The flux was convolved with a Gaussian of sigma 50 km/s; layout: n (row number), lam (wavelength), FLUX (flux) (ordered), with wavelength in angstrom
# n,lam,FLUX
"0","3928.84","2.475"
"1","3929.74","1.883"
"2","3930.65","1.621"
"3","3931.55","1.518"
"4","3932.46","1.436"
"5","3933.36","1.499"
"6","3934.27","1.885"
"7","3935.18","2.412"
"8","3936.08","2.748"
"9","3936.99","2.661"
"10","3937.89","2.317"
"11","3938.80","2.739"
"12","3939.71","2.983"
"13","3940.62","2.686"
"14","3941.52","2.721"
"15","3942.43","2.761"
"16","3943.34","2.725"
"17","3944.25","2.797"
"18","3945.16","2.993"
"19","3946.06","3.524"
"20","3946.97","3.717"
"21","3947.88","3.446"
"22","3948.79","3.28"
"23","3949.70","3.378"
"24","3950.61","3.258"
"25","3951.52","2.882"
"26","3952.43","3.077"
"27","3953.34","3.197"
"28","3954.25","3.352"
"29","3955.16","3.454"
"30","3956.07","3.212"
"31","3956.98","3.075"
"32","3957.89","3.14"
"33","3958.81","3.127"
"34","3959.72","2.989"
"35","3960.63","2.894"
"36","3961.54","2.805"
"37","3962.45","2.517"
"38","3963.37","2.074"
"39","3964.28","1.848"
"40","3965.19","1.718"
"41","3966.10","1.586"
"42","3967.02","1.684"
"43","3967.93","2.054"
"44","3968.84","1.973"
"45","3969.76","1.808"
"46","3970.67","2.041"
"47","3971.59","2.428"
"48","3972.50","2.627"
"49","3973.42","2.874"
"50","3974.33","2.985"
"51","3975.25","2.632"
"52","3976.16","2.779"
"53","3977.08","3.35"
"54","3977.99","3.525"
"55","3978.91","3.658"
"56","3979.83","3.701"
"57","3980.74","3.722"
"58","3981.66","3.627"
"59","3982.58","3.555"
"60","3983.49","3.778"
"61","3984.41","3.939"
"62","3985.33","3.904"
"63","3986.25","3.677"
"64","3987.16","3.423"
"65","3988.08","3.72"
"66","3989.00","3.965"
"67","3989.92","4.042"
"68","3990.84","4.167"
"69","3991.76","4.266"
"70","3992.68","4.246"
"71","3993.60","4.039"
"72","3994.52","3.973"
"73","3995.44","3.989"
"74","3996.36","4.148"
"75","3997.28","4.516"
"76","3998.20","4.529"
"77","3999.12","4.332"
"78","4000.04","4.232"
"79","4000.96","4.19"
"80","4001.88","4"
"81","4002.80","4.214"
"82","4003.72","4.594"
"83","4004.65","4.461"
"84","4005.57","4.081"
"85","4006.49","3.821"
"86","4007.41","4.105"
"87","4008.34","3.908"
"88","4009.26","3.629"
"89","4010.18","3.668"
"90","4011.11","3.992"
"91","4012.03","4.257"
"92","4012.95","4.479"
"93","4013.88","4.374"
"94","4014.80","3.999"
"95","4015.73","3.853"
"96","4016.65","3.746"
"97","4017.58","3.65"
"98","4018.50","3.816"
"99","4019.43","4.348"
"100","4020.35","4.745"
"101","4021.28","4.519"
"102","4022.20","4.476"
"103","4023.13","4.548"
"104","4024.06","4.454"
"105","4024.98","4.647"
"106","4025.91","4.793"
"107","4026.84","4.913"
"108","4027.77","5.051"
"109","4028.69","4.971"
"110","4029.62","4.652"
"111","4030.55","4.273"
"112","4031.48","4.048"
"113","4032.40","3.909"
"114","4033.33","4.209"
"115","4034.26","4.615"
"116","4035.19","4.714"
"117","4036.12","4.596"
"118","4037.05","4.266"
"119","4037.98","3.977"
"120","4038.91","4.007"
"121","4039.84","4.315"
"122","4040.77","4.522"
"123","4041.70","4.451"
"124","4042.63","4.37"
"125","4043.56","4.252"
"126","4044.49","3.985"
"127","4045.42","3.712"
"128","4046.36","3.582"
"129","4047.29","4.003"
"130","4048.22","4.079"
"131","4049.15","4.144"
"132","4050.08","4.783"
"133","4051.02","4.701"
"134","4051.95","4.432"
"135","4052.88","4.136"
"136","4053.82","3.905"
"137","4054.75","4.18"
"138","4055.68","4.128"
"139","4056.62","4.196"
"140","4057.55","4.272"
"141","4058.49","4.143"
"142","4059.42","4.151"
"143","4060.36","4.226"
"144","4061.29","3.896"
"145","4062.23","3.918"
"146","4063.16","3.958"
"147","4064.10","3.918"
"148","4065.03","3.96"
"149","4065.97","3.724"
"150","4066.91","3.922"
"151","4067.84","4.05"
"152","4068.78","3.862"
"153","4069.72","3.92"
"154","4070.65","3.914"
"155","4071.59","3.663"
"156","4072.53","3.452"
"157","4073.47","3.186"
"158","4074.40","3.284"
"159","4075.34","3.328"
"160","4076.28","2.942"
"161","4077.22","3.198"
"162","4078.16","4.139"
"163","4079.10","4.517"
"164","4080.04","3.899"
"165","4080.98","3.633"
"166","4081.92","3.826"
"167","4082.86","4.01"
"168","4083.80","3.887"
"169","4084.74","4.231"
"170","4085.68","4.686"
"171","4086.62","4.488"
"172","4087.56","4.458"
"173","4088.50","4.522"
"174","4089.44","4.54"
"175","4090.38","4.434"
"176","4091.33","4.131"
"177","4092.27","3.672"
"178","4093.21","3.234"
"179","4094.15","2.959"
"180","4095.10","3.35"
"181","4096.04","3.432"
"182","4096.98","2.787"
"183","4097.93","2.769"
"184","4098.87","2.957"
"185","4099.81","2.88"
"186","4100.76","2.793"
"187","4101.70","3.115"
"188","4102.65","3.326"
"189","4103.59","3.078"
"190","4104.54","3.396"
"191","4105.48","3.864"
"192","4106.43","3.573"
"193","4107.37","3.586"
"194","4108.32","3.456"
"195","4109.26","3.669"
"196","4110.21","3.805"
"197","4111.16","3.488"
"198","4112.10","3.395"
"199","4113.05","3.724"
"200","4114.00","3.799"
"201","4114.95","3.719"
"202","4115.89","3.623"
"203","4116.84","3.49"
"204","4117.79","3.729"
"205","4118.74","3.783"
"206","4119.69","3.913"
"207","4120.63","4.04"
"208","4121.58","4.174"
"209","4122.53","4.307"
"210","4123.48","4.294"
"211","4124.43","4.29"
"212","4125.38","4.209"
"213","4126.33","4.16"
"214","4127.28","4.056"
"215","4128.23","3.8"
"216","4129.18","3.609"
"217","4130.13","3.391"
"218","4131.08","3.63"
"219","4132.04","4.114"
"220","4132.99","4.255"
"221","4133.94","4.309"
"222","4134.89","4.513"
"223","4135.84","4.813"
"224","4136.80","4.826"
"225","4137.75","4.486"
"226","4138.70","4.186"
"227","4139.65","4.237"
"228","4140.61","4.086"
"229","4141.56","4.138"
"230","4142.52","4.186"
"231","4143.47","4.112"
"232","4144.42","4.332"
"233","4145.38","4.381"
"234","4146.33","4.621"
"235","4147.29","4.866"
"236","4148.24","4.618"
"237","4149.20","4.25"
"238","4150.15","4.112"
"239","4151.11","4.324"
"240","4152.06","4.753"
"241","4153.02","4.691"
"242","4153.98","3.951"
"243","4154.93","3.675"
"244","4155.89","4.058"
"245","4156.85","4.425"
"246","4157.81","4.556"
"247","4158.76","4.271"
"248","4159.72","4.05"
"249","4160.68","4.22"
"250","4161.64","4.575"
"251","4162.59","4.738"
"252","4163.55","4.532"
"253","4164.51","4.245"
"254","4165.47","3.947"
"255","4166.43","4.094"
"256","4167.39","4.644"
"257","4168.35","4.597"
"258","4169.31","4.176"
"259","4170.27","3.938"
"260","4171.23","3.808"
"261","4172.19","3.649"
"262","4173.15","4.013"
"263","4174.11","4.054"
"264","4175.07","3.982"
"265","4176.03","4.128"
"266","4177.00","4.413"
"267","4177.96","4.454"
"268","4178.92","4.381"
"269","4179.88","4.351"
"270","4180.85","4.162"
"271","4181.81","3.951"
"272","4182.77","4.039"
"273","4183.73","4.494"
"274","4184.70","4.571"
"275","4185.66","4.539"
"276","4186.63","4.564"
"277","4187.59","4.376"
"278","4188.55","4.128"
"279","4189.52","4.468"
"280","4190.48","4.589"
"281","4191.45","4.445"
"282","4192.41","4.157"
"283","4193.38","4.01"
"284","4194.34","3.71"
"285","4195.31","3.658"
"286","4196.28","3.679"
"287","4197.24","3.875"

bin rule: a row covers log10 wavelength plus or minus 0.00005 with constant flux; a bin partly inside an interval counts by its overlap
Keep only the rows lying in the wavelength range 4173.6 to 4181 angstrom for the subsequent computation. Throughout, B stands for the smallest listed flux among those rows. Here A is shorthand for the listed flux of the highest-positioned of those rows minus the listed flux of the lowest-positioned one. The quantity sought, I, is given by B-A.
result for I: 3.87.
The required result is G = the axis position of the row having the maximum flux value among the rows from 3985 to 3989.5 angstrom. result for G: 3989.00 angstrom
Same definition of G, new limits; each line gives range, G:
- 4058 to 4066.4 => 4060.36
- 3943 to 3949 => 3946.97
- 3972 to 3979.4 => 3978.91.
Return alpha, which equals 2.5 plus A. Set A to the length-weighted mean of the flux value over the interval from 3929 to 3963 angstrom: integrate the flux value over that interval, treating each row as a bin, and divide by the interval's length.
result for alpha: 5.27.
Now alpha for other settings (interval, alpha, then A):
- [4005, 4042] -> 6.79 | 4.3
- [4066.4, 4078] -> 6.08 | 3.6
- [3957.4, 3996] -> 5.62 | 3.1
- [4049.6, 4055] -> 6.86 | 4.4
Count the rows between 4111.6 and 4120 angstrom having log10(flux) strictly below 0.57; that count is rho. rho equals 3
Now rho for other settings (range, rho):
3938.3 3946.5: 9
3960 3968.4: 9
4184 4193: 0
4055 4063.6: 0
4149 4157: 1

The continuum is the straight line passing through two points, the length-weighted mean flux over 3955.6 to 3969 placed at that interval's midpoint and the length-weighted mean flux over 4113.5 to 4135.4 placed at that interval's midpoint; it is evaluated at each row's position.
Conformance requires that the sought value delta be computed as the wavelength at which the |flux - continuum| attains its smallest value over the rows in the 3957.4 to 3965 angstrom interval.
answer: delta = 3962.45 angstrom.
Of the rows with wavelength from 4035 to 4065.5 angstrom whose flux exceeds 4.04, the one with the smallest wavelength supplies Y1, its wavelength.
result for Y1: 4035.19 angstrom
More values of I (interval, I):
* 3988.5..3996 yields 3.94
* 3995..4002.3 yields 3.98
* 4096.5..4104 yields 2.48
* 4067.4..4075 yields 3.95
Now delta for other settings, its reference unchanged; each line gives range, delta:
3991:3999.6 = 3994.52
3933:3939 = 3937.89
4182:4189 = 4185.66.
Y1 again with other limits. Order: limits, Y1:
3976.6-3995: 3989.92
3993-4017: 3996.36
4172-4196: 4174.11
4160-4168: 4160.68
